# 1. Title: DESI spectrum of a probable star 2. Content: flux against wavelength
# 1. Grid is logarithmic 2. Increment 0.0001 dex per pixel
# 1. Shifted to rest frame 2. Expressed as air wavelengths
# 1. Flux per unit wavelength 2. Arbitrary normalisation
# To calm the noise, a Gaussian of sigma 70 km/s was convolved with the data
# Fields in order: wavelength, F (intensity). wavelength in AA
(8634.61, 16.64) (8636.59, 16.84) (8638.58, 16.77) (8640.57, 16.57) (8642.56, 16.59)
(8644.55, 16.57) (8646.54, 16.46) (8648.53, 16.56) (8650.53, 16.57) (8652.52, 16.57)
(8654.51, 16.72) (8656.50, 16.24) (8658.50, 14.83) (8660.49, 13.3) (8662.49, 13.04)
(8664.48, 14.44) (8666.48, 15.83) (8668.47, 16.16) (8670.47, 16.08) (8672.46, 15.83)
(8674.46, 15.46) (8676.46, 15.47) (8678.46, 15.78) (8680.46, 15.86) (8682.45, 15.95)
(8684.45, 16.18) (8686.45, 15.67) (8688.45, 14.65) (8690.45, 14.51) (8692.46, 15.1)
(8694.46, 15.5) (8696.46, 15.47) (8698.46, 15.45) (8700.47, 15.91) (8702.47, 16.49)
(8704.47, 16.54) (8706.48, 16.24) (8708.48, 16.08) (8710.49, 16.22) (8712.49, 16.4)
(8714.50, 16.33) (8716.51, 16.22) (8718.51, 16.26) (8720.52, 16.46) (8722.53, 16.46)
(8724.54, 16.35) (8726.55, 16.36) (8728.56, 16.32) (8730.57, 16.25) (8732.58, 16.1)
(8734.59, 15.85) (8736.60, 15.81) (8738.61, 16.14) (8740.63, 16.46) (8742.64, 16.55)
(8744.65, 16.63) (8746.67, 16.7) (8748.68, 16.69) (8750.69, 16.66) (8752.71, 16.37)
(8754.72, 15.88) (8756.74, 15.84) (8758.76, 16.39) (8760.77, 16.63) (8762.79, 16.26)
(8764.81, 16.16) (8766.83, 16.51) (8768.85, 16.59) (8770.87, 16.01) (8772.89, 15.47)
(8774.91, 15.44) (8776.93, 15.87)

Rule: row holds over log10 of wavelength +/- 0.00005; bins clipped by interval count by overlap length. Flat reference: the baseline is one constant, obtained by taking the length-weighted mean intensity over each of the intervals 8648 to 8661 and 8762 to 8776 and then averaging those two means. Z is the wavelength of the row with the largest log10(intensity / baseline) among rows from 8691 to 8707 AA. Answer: 8704.47 AA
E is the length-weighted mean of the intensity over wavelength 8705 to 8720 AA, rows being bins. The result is 16.3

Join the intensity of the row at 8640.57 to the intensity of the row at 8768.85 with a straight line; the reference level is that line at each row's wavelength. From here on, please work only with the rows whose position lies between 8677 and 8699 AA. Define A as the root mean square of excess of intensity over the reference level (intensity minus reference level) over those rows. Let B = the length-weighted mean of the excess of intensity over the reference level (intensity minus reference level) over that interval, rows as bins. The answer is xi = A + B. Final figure 0.108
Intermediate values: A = 1.2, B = -1.1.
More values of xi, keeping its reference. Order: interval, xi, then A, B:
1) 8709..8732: 0.004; 0.3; -0.3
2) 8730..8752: 0.163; 0.4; -0.2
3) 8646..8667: 0.596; 1.7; -1.1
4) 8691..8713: 0.115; 0.8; -0.7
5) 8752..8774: 0.123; 0.5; -0.4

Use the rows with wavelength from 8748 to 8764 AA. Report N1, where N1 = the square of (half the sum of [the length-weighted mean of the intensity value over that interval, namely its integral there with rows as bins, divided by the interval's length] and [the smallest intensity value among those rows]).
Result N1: 259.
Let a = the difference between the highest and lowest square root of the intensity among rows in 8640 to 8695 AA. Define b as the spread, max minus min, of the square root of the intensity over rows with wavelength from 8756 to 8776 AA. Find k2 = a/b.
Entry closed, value 3.2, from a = 0.48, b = 0.15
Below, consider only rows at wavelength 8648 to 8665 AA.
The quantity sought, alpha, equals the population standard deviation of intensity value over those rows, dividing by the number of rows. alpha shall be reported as 1.40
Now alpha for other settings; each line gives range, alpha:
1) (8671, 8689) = 0.41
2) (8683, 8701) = 0.52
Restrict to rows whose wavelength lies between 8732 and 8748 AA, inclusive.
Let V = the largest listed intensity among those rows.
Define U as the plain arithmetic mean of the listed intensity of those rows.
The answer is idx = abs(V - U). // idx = 0.4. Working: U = 16.3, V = 16.7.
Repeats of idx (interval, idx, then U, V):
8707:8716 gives 0.1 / 16.3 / 16.4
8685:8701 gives 0.6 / 15.3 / 15.91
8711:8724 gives 0.1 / 16.4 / 16.46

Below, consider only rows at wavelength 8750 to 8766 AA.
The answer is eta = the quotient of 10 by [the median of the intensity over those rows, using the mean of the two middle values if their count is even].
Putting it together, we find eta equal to 0.613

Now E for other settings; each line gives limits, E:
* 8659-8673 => 14.9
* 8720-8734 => 16.3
